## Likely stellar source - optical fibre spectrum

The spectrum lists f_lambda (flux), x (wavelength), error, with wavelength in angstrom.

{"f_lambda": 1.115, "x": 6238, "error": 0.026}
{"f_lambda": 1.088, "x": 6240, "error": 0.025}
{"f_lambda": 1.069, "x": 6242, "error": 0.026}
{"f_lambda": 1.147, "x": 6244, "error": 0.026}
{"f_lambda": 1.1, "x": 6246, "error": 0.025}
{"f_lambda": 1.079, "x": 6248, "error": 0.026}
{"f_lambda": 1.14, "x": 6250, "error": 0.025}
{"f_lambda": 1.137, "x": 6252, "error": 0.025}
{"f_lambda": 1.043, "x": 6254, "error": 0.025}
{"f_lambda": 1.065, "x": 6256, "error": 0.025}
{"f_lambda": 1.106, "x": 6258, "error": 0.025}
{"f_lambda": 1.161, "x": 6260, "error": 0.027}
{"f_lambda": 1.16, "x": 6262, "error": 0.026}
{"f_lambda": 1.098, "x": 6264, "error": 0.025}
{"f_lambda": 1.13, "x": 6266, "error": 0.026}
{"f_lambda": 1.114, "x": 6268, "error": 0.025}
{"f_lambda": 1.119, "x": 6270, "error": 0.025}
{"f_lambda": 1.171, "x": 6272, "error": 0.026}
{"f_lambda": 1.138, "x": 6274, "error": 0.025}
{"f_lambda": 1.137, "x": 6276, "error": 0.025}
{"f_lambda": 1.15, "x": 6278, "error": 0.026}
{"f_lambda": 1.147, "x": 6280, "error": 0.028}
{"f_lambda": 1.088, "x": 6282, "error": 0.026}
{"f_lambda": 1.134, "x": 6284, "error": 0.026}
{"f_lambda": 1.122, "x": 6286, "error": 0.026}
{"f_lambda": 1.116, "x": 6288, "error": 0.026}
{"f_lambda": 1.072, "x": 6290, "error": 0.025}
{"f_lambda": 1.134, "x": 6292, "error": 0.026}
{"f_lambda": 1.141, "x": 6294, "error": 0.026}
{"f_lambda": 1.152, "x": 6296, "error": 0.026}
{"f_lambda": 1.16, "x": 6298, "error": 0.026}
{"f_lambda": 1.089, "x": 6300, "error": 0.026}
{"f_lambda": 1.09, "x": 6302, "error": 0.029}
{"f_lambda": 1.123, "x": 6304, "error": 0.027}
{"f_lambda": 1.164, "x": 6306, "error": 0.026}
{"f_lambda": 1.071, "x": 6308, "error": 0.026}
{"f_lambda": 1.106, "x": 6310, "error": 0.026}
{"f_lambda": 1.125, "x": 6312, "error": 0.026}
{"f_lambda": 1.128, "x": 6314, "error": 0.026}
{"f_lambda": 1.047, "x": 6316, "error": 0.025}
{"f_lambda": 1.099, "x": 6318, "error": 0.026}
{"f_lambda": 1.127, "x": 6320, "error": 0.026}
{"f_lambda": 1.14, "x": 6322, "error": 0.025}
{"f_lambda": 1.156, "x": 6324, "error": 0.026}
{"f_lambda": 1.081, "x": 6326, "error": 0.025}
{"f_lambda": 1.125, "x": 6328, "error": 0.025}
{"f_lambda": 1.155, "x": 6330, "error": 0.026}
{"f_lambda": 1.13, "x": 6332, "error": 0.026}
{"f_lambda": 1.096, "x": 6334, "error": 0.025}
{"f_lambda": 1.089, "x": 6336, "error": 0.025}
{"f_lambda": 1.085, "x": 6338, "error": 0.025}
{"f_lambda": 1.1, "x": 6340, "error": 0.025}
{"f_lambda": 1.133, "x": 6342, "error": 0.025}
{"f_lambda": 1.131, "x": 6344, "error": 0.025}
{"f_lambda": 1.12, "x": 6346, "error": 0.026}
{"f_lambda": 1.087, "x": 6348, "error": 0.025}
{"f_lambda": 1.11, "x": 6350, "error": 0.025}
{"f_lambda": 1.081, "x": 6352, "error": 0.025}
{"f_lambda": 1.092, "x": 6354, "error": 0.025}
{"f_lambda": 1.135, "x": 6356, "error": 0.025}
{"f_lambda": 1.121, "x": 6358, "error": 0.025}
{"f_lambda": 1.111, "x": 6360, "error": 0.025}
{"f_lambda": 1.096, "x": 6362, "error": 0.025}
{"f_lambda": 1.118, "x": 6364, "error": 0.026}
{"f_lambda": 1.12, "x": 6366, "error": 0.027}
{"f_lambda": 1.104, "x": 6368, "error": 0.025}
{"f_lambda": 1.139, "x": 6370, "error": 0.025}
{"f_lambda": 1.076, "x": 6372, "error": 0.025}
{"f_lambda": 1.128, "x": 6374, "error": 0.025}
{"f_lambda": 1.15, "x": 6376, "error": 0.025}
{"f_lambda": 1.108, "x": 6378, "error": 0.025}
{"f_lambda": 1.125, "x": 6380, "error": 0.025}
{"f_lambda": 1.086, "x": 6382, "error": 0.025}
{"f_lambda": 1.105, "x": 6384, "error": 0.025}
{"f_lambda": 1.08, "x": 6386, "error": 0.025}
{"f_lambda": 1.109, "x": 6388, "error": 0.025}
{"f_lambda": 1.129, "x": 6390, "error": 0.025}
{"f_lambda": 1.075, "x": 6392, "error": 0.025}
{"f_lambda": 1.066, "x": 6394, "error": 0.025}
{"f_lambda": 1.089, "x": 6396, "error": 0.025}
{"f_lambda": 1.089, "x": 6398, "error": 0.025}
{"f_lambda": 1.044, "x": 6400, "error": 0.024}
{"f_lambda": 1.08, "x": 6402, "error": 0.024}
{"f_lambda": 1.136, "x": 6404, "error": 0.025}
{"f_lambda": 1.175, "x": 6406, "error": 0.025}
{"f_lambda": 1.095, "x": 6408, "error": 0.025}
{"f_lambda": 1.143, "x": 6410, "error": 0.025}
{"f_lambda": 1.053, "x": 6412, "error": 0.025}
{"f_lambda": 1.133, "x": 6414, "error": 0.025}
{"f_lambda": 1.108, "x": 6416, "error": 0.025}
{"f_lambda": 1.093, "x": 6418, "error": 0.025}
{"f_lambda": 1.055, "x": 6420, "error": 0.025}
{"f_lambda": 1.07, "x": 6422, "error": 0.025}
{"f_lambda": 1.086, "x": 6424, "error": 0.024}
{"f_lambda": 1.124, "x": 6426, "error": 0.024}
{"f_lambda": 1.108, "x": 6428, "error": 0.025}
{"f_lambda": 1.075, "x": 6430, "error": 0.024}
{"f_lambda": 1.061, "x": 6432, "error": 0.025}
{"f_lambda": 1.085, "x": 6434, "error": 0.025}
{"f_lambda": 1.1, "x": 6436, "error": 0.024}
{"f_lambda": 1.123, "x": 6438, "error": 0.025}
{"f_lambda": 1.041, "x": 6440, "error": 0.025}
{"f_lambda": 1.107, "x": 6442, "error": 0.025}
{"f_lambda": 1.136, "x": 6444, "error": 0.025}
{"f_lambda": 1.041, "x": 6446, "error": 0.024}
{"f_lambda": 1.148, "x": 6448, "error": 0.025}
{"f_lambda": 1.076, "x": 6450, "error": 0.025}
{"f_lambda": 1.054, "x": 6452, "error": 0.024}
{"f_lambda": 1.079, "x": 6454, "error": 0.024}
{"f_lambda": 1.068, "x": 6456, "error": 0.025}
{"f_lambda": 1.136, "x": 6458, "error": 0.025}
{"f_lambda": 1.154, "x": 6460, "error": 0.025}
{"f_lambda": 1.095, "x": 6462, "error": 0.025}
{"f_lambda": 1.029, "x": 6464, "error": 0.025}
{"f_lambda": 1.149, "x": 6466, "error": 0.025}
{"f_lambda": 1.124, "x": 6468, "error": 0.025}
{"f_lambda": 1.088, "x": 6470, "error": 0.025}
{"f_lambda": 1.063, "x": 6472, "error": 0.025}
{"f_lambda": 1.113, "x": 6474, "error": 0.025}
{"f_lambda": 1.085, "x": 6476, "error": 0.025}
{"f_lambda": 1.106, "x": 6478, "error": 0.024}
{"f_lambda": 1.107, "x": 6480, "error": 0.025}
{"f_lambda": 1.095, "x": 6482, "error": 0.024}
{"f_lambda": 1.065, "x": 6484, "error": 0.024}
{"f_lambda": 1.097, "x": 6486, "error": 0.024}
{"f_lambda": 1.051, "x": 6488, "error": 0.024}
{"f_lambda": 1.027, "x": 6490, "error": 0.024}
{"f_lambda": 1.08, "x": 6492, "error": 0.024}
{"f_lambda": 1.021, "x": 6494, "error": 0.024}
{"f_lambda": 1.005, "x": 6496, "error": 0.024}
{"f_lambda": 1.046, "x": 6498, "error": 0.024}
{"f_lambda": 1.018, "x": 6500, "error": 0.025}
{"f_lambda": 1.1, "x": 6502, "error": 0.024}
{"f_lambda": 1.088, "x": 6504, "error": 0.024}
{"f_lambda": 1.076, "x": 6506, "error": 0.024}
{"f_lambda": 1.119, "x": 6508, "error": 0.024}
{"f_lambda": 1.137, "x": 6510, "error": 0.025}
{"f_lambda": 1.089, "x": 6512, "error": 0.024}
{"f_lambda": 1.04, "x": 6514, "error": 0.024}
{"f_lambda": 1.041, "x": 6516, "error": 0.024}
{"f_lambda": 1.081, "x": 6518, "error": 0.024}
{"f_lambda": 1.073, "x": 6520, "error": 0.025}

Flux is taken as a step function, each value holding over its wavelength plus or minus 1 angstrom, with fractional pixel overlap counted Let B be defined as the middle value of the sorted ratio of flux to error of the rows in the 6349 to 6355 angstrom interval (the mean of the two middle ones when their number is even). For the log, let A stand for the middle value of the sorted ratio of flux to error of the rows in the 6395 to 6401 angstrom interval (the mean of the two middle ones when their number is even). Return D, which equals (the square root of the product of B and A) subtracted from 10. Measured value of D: -33.6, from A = 43.56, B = 43.7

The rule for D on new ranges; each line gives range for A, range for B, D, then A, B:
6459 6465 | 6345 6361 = -33.9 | 43.80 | 44.0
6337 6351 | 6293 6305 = -33.4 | 44.00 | 42.9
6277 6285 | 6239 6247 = -33.2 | 42.73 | 43.8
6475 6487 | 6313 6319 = -33.6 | 45.00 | 42.3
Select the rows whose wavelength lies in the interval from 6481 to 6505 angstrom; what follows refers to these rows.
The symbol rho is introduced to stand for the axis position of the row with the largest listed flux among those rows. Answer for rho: 6502 angstrom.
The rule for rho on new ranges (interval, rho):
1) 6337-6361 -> 6356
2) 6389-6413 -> 6406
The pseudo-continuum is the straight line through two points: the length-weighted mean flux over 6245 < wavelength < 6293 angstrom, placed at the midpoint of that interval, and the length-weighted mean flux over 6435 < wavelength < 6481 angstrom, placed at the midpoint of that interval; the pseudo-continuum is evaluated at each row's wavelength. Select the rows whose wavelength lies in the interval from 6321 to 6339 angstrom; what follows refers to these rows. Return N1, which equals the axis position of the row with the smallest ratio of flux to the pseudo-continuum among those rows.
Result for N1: 6326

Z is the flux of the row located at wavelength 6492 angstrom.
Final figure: 1.08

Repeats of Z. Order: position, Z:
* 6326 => 1.081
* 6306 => 1.164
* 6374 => 1.128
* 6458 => 1.136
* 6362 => 1.096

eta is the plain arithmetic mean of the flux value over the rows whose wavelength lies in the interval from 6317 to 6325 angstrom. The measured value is 1.13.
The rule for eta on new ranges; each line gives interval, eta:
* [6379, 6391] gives 1.11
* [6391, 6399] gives 1.08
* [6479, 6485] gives 1.09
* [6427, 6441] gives 1.08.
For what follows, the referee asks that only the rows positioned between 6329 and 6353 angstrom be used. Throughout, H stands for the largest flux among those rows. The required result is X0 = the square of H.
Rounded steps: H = 1.155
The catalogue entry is 1.334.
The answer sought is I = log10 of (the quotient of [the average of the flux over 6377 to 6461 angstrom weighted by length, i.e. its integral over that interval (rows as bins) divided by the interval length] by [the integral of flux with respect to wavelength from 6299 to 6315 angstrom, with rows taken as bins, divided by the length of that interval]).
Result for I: -0.0061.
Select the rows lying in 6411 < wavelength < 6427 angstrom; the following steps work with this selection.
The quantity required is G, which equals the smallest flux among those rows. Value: 1.053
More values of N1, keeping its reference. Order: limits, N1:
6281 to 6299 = 6290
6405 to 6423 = 6412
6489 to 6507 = 6496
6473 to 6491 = 6490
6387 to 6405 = 6400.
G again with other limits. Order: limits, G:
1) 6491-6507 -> 1.005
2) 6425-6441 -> 1.041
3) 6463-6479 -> 1.029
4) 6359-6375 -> 1.076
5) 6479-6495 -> 1.021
